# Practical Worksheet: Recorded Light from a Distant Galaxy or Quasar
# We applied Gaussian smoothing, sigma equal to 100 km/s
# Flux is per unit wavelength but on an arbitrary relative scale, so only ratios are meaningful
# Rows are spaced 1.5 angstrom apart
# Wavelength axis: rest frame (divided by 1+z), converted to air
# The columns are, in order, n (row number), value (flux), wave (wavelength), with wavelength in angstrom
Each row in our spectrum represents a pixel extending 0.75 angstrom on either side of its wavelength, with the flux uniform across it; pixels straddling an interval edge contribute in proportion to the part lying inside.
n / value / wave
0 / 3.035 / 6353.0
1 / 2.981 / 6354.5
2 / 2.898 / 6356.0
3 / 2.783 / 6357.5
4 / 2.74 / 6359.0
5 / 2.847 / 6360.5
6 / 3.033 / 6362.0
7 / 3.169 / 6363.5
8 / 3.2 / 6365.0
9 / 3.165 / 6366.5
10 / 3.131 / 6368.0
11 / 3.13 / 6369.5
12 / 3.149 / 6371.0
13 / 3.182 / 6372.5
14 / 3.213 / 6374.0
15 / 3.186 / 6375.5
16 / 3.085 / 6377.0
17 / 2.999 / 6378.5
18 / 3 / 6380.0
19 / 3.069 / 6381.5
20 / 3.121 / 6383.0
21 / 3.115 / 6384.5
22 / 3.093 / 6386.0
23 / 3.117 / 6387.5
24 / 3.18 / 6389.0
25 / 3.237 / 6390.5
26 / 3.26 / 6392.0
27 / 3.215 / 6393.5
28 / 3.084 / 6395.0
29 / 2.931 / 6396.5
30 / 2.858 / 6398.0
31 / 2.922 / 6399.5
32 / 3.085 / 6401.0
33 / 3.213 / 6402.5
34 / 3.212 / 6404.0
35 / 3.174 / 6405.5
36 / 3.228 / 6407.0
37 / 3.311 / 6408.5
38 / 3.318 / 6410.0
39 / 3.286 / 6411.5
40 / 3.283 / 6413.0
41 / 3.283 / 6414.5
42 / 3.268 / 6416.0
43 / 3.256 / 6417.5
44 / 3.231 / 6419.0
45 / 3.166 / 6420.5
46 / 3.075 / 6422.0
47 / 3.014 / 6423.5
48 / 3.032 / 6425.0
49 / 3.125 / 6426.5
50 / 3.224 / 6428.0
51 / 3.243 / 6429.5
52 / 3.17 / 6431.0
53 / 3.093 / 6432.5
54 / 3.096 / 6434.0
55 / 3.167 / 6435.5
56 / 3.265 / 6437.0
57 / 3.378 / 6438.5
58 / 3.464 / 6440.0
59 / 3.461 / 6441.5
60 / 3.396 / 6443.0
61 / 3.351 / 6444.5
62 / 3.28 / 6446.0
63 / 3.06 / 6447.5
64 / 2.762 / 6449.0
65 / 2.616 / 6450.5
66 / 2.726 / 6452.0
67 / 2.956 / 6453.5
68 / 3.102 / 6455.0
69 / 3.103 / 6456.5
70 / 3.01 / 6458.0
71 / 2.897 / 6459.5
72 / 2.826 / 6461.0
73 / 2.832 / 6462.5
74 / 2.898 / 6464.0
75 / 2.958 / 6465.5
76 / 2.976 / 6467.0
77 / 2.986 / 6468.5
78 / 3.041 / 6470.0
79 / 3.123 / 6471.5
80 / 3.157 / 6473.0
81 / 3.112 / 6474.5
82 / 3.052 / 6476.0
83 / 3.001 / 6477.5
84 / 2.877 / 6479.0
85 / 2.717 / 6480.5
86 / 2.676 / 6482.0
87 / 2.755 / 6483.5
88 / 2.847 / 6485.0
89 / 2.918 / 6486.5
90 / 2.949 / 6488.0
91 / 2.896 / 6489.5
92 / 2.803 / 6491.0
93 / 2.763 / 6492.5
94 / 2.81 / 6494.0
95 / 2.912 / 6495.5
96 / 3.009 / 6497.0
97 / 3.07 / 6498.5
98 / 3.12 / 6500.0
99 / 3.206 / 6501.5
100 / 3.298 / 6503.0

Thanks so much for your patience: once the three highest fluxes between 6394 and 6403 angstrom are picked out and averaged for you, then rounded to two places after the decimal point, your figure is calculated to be 3.13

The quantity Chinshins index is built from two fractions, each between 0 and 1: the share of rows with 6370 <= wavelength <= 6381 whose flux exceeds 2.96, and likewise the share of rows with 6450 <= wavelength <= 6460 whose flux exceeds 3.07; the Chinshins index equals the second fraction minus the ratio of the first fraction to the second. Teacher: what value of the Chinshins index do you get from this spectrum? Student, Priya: -3.2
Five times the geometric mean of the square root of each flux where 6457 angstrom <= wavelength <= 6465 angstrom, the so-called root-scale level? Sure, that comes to 8.50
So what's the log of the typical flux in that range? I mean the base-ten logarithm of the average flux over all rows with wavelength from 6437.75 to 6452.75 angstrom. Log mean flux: 0.498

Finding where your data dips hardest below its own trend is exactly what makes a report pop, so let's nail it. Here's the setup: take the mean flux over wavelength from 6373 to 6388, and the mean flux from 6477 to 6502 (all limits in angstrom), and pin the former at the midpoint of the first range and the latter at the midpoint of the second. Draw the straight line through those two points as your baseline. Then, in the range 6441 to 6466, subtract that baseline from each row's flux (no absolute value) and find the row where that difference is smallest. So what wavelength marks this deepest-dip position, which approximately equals 6450.5 angstrom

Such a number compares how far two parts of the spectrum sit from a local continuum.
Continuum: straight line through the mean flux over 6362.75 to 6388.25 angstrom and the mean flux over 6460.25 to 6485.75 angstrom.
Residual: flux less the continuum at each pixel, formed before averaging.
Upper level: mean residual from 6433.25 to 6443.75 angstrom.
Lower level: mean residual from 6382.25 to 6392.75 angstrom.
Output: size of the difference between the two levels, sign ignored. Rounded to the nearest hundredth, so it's 0.26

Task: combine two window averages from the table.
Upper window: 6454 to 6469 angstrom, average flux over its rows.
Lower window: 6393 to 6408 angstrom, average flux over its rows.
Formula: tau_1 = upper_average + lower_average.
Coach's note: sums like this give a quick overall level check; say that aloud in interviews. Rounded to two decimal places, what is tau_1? 6.05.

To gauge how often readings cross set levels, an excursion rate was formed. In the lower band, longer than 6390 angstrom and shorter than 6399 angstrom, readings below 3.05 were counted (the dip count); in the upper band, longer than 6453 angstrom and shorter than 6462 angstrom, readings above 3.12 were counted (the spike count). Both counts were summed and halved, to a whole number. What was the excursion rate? 1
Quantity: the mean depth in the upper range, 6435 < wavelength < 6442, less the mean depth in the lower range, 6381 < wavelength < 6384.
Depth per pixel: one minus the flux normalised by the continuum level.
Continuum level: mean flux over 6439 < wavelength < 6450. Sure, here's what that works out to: -0.077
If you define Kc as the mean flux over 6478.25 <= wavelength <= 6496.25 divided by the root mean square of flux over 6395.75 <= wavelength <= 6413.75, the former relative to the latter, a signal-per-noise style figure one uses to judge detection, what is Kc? 0.896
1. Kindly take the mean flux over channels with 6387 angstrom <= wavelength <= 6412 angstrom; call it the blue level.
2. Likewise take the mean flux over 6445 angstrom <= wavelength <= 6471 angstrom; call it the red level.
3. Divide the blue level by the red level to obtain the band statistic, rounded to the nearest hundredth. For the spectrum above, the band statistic 1.07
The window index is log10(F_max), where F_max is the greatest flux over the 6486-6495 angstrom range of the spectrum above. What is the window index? 0.470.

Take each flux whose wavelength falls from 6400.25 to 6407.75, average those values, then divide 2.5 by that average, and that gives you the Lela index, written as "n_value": 0.79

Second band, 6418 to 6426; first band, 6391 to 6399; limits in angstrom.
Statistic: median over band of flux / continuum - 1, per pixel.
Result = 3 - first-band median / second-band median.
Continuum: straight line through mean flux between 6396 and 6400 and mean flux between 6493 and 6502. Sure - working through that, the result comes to 1.7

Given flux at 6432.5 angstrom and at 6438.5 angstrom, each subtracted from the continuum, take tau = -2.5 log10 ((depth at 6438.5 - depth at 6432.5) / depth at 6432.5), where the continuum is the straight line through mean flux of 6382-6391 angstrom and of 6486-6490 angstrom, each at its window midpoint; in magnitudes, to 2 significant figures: -1.9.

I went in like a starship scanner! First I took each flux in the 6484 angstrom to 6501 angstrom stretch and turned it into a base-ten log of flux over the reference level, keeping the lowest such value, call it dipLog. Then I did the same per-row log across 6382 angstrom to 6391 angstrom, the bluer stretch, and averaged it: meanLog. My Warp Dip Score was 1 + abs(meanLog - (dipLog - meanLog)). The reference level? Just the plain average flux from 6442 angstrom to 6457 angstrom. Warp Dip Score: 1.07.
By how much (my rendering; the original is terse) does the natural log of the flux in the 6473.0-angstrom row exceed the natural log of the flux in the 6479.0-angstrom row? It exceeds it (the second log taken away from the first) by 0.093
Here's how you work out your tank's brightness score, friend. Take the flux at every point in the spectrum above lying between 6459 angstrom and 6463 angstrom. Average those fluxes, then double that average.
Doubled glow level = 5.7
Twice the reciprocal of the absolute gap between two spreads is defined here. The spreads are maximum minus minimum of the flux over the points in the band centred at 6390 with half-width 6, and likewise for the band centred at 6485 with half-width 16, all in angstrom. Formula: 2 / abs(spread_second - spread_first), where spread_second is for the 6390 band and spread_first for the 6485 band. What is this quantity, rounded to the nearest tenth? 6.6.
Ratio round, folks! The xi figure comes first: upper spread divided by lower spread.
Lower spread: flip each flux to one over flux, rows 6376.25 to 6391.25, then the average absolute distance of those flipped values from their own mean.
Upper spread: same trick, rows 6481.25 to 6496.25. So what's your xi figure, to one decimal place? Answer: 1.6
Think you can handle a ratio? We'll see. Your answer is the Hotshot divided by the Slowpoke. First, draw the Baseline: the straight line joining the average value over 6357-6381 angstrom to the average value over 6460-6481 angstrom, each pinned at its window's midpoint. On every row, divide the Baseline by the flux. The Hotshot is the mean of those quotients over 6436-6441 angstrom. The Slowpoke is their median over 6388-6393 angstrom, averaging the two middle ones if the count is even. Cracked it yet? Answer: 0.95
